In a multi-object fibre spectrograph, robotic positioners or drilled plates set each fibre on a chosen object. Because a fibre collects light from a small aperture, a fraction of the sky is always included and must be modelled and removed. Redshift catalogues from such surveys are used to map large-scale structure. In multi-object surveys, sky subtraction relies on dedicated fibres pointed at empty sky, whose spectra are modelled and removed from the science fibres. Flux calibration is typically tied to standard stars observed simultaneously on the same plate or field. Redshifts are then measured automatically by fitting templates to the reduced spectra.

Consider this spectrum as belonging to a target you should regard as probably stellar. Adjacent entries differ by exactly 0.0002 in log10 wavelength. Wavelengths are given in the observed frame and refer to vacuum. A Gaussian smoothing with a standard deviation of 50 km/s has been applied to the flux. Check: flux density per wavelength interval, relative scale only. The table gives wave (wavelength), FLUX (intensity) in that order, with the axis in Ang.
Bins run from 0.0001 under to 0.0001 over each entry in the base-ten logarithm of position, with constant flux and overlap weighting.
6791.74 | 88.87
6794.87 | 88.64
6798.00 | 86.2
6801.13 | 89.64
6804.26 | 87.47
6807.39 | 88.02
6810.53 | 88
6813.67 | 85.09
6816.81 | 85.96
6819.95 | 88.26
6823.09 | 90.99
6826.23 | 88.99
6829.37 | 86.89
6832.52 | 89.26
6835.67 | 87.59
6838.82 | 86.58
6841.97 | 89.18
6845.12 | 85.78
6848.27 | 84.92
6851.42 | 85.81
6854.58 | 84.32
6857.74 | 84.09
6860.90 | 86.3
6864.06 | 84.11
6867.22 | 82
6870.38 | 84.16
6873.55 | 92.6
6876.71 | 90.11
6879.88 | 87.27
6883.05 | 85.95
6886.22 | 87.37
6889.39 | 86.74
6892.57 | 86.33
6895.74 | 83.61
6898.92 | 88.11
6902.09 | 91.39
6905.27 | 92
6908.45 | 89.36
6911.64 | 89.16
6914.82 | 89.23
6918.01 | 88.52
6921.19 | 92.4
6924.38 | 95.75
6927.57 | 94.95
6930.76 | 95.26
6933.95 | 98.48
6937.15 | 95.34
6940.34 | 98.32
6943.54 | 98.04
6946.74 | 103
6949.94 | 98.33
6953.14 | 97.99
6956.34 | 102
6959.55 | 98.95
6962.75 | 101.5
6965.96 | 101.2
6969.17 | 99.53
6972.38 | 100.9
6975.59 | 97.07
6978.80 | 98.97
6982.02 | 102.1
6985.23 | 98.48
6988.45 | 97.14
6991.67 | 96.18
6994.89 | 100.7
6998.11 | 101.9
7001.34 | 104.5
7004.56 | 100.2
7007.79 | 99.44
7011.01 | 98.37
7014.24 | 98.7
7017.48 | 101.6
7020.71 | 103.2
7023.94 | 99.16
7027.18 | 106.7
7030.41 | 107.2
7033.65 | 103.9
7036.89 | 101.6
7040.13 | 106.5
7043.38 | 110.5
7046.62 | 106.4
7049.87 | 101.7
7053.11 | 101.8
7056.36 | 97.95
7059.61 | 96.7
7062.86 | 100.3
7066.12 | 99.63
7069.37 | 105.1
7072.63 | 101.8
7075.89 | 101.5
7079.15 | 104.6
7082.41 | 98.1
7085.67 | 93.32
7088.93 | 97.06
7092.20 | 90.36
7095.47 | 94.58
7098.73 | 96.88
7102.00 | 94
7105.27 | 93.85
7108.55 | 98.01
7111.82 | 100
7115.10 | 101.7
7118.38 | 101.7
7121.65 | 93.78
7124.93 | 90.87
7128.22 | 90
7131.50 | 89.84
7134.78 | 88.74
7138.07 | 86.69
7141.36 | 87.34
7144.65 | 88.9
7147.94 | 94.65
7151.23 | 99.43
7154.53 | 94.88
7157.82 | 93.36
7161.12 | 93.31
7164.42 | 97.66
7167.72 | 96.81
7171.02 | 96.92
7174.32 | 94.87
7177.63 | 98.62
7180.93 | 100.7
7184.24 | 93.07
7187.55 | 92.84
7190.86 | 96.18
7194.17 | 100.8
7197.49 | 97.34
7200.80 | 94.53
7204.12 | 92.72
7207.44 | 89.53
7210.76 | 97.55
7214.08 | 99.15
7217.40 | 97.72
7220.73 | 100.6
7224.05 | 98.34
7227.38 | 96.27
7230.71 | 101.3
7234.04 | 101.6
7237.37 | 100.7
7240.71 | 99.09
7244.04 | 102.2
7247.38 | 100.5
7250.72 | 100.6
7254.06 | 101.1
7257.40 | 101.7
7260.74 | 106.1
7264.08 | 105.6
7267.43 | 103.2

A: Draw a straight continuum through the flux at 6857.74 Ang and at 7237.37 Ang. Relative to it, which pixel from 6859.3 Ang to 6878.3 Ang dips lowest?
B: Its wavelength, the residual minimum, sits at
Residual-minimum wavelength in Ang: 6867.22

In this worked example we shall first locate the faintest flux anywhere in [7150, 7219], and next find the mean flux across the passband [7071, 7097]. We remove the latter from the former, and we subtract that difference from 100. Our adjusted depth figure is 108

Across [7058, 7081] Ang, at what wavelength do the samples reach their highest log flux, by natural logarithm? 7069.37 Ang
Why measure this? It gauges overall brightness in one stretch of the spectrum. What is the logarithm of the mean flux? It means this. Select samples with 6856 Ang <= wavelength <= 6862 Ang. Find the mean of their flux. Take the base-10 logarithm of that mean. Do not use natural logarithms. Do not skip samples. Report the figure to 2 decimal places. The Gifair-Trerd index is 1.93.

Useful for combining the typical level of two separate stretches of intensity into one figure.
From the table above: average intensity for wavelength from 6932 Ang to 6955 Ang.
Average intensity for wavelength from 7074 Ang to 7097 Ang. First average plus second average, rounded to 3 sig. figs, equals 196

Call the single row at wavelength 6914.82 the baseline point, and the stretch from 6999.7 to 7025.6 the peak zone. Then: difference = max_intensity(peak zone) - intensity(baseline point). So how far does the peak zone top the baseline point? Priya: 15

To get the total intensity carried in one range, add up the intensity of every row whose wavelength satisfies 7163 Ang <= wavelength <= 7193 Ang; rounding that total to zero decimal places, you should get 868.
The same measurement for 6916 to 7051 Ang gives 4203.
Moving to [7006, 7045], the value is 1237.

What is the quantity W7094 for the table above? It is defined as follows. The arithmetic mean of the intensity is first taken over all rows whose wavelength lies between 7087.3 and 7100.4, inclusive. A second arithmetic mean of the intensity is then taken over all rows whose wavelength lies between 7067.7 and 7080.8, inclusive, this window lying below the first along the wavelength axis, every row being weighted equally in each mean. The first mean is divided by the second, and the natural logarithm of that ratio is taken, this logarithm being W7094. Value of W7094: -0.09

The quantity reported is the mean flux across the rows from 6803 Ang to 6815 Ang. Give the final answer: 87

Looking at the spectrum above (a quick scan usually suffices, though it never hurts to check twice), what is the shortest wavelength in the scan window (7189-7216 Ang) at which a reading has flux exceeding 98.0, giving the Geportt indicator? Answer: 7194.17 Ang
